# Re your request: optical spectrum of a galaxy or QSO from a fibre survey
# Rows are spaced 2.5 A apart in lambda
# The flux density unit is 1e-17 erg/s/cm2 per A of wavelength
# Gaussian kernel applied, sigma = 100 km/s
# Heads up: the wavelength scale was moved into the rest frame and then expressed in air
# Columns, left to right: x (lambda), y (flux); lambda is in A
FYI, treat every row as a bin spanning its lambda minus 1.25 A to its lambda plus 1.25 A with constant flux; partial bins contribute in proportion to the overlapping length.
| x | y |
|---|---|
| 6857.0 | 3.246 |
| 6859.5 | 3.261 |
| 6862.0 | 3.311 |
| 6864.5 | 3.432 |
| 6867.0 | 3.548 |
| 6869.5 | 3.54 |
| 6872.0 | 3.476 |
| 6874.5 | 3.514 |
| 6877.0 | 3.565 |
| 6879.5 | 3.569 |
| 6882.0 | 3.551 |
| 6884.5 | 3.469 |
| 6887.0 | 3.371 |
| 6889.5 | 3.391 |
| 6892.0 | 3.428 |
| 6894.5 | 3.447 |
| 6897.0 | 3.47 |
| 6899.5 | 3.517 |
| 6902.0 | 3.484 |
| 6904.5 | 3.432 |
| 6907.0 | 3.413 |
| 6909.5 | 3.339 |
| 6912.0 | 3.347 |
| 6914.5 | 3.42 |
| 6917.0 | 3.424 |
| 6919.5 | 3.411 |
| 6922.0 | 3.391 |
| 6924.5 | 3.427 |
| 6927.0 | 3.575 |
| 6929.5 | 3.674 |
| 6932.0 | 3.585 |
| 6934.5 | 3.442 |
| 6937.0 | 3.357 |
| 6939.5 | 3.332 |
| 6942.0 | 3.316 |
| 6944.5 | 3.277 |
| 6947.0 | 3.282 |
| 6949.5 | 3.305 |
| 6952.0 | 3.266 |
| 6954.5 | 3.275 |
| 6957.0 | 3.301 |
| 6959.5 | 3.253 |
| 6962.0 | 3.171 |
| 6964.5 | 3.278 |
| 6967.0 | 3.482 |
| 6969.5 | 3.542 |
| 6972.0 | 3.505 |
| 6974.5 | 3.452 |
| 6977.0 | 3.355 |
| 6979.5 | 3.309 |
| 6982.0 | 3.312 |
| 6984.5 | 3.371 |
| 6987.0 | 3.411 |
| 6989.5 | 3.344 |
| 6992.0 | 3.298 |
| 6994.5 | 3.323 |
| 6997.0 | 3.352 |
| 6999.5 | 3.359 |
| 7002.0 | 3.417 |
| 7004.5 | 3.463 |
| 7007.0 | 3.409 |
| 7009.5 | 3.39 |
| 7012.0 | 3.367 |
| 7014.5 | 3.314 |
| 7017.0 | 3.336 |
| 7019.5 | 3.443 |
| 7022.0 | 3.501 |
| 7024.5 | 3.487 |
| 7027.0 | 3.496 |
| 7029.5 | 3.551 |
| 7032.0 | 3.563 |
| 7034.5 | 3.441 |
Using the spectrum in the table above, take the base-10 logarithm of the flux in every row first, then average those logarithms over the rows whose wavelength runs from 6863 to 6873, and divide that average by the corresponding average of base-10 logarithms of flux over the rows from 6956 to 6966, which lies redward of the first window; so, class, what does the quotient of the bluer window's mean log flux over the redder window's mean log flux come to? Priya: 1.06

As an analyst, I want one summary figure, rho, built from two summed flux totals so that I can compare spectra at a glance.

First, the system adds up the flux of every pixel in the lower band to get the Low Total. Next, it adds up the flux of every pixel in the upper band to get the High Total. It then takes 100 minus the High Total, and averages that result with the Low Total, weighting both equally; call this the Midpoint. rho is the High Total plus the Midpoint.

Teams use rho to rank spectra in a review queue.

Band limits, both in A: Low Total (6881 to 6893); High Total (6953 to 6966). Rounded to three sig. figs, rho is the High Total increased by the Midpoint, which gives 66.7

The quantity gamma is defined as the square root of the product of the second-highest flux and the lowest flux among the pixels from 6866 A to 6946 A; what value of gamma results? 3.43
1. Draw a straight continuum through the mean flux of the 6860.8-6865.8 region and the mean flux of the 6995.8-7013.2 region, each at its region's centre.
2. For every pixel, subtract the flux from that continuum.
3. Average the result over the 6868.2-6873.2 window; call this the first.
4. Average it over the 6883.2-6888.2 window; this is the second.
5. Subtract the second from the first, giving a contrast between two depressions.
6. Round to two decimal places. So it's -0.09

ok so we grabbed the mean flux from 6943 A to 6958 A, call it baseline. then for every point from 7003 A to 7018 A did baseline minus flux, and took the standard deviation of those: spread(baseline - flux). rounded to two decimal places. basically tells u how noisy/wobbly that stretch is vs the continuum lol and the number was 0.05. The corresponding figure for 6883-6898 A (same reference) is 0.04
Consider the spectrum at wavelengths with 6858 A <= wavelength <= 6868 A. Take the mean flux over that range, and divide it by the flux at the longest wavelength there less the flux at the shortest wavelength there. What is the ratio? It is 12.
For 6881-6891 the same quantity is -22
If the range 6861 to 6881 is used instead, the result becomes 14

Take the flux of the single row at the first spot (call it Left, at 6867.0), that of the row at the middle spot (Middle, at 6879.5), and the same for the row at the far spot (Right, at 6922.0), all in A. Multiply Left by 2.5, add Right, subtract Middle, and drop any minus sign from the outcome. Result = 8.69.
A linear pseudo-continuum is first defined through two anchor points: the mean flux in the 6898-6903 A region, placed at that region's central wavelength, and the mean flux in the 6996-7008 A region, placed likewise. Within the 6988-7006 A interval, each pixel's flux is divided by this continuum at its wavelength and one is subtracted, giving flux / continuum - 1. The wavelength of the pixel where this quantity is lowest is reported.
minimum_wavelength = 6992.0 A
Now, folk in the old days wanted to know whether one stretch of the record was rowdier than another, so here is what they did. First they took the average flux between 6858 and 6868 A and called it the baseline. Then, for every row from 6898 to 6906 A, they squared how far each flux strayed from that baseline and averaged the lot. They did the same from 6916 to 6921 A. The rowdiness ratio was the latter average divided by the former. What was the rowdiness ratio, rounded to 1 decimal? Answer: 0.1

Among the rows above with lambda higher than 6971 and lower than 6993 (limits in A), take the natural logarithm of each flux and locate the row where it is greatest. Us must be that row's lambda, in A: 6972.0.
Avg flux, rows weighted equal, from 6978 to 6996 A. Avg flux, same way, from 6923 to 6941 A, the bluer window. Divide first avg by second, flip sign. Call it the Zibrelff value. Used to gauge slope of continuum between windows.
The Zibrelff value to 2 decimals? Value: -0.96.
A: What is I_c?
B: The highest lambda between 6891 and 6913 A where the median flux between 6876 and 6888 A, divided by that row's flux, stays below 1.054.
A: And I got 6907.0 A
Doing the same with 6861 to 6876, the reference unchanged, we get 6874.5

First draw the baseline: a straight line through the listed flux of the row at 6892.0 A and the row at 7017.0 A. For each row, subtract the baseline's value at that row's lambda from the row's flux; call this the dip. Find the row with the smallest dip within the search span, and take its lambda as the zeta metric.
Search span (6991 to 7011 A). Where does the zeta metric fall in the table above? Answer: 6992.0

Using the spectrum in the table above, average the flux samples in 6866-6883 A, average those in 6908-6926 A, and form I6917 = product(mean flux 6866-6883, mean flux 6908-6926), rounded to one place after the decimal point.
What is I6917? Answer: 12.0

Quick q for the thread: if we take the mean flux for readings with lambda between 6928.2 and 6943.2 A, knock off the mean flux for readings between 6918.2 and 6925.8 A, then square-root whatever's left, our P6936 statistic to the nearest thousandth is 0.203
